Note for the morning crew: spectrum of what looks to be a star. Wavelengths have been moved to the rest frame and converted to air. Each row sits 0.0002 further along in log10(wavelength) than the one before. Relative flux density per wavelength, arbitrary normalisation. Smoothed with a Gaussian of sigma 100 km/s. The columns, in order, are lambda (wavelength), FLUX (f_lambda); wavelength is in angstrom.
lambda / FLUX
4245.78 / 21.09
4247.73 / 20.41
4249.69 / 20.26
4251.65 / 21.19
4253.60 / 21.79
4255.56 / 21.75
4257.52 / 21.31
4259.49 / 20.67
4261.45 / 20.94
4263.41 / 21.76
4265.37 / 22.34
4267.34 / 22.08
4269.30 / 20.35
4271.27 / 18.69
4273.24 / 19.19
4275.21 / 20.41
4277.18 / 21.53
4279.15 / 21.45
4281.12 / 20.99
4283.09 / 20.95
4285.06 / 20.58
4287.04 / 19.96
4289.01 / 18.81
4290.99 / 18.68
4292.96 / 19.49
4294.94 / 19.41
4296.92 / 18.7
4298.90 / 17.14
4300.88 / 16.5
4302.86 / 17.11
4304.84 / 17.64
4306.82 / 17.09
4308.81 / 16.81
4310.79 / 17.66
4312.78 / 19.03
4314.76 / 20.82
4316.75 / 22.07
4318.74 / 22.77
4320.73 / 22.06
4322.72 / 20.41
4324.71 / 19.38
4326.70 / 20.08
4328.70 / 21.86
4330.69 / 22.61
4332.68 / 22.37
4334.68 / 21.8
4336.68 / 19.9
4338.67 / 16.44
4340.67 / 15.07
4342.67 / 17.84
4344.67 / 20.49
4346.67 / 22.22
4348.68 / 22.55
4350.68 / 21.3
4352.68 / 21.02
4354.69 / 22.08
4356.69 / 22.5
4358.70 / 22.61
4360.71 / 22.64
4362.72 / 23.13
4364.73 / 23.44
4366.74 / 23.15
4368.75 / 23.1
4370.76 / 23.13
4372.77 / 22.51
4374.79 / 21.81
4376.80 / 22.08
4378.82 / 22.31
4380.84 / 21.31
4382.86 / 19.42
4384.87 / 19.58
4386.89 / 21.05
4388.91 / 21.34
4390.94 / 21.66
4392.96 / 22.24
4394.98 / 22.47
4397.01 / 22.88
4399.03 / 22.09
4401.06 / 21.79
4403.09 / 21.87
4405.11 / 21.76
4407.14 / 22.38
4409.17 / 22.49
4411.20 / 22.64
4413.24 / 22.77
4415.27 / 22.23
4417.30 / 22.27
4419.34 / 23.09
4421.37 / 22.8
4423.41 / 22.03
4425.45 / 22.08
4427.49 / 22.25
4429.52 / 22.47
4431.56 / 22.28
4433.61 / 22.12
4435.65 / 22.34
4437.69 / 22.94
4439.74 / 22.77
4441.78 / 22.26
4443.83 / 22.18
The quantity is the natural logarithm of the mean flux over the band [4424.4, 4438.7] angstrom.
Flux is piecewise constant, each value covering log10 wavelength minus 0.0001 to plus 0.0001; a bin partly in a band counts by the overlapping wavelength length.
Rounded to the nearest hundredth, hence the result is 3.11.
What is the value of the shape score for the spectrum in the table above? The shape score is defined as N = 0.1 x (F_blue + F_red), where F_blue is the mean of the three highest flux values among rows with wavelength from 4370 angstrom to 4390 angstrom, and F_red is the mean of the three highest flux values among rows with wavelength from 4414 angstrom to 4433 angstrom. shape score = 4.54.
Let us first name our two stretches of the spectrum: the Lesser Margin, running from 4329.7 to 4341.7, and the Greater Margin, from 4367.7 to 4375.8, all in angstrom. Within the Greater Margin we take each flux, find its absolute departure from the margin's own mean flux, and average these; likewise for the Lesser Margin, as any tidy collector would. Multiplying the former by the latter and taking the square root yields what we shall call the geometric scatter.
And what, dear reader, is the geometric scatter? 1.1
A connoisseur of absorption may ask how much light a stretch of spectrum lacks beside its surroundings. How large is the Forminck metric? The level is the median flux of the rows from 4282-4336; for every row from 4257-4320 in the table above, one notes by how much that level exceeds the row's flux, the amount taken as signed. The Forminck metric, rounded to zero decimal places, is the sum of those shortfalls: -9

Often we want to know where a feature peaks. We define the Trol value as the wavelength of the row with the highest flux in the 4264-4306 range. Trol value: 4265.37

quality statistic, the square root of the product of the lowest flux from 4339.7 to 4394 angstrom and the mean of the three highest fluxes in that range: 18.7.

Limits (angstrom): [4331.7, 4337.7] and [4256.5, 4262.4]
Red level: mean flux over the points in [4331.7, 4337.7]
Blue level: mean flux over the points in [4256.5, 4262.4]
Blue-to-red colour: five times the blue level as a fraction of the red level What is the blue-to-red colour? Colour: 4.9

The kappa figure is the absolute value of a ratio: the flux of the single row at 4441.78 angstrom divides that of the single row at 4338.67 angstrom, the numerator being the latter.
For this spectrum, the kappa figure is 0.74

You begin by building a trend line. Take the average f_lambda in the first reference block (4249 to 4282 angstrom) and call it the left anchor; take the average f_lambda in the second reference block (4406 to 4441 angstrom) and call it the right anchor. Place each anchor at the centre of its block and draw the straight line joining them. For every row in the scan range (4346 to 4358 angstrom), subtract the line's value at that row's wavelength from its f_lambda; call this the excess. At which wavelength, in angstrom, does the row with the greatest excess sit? 4348.68 angstrom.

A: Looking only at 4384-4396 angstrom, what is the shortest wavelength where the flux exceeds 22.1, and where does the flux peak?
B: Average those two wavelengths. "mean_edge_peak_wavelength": 4394.0 angstrom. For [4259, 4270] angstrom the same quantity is 4265.4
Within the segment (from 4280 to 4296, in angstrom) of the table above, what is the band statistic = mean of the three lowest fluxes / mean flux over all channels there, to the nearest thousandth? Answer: 0.955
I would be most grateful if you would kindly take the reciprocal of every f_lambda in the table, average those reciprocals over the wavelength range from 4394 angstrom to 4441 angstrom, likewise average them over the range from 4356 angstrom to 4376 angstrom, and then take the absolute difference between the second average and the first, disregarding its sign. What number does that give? 0.0008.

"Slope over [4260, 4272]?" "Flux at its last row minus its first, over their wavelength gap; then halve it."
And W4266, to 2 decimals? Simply -0.11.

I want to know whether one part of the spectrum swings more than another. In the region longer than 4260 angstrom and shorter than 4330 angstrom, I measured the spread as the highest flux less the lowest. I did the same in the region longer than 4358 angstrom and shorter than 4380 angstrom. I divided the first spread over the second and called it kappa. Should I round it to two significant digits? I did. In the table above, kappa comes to 3.8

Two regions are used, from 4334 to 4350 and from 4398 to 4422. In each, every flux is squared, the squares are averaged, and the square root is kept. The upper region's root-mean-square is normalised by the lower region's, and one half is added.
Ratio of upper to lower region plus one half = 1.63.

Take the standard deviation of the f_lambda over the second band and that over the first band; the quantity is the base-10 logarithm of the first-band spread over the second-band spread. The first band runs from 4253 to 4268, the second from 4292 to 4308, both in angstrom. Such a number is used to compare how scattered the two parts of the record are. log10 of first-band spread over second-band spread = -0.31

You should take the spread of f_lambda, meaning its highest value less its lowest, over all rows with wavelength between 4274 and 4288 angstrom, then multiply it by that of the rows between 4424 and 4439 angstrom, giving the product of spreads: 1.4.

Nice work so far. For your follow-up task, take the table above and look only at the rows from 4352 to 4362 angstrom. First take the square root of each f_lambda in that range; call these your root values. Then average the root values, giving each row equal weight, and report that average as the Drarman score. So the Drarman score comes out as 4.71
